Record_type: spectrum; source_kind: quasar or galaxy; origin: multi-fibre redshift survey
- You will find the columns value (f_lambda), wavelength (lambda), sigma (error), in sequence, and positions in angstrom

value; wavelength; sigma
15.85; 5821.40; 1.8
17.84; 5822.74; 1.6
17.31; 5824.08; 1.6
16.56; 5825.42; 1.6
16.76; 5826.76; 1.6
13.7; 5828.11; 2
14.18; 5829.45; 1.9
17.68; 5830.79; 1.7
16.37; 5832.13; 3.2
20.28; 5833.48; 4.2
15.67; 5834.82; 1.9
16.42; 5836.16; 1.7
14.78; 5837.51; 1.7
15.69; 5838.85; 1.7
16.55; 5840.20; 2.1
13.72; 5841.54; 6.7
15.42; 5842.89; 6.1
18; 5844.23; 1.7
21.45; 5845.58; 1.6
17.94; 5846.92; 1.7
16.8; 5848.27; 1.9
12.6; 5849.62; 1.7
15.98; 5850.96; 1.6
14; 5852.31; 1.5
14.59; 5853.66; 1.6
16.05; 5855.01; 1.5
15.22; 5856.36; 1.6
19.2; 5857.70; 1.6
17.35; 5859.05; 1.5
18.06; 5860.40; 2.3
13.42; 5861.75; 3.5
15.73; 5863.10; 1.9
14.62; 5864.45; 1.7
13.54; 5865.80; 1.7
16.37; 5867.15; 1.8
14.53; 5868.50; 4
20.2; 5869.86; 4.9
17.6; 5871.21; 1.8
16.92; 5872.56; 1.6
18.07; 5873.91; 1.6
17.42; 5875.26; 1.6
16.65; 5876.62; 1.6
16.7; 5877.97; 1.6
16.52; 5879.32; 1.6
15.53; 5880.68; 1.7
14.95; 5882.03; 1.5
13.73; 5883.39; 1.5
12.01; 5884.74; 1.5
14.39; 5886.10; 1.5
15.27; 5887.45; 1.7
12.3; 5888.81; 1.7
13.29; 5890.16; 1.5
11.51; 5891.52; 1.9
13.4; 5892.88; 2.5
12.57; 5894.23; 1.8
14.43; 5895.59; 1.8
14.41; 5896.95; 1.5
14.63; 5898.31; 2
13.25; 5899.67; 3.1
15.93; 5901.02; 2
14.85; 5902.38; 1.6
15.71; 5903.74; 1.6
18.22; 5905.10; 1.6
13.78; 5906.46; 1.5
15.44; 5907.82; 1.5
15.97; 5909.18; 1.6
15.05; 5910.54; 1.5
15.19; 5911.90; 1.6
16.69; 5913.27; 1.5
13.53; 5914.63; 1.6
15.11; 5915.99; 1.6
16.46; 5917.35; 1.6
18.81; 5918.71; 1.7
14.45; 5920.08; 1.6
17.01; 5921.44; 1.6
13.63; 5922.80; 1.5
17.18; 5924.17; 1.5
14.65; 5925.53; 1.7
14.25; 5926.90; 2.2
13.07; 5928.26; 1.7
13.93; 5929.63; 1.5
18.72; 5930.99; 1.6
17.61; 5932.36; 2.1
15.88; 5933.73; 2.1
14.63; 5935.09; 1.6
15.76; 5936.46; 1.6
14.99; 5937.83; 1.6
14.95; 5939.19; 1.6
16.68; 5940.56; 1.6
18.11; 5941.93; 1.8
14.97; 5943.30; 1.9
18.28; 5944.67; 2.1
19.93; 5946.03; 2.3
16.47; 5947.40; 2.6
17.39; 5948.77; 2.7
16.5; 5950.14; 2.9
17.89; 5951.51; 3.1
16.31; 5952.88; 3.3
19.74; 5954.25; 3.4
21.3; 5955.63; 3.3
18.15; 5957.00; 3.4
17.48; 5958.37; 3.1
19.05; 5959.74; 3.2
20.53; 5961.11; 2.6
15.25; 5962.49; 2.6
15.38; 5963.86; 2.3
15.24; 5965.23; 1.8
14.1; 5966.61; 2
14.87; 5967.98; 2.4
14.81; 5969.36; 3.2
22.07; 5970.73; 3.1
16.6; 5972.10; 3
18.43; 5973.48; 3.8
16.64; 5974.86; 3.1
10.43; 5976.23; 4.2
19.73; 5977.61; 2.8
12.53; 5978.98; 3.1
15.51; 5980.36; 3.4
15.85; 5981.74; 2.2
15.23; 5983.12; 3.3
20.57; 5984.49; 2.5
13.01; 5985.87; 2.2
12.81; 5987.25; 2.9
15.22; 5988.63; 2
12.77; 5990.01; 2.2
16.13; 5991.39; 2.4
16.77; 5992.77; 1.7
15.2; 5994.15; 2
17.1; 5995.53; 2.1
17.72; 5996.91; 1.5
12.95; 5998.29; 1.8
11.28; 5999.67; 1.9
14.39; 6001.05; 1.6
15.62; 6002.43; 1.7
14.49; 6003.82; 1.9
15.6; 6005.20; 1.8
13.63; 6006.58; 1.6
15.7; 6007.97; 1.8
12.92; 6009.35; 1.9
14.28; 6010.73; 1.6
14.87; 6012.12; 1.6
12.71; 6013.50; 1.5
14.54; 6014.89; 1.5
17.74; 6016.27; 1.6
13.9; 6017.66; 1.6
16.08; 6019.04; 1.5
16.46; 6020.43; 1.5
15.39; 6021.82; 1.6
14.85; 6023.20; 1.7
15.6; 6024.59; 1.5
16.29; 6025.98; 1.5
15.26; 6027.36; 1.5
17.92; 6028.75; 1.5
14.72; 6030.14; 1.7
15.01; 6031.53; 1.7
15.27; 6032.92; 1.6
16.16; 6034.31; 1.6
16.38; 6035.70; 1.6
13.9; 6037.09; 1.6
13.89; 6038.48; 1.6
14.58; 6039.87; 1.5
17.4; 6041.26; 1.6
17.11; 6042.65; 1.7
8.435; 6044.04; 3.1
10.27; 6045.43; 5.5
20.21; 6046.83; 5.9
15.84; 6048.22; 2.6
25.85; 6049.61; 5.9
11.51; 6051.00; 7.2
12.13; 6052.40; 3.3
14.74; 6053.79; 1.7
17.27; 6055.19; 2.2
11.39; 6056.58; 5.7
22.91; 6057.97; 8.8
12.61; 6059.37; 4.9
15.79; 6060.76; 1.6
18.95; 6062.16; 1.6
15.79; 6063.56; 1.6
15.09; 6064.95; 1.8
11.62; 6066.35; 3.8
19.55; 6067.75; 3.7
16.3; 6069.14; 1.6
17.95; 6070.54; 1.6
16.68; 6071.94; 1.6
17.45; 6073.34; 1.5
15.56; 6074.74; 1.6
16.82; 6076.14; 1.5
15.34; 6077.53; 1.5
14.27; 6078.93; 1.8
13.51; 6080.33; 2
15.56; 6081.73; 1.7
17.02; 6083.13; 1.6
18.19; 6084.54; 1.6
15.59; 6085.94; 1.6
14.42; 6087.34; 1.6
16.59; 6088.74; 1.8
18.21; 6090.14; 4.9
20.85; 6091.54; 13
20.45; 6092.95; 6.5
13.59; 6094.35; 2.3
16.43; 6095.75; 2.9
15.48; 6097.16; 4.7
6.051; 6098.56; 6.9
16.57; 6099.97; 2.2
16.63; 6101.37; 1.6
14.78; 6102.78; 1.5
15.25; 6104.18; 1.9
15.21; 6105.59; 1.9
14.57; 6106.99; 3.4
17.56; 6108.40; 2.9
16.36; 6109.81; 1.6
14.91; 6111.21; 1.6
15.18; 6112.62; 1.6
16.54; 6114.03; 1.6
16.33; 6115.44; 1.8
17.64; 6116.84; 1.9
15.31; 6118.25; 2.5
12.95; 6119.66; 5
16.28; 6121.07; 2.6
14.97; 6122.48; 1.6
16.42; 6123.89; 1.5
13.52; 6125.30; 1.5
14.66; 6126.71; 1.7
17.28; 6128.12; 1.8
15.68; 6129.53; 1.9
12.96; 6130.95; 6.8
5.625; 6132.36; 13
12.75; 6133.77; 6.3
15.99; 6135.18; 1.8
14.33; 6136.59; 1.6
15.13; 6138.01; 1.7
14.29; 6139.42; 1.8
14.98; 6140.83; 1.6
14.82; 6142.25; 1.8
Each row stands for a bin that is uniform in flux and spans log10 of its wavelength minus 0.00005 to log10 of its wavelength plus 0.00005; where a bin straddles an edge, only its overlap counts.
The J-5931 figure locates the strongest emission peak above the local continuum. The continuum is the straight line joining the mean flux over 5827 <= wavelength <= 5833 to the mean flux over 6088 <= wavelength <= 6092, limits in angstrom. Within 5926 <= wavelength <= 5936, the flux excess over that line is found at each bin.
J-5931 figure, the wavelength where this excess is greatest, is 5930.99 angstrom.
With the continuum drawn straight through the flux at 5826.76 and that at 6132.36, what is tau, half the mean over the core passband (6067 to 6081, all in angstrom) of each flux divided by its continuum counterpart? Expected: 1.1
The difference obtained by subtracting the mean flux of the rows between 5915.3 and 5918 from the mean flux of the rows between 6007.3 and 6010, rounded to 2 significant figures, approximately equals -1.5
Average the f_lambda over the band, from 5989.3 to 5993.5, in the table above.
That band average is 15.2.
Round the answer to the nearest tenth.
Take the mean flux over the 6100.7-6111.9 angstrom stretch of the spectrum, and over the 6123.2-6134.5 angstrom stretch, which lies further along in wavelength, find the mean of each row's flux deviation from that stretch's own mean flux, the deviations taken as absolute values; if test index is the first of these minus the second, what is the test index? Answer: 13.3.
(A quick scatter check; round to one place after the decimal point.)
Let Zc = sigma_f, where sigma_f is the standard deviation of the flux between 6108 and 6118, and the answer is 1.0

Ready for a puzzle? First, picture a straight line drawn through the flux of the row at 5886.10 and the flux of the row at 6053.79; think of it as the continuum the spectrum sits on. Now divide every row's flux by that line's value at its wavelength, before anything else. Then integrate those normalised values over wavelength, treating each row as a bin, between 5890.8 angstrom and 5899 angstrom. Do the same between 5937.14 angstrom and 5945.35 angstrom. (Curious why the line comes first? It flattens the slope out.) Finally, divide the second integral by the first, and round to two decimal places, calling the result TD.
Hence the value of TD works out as 1.21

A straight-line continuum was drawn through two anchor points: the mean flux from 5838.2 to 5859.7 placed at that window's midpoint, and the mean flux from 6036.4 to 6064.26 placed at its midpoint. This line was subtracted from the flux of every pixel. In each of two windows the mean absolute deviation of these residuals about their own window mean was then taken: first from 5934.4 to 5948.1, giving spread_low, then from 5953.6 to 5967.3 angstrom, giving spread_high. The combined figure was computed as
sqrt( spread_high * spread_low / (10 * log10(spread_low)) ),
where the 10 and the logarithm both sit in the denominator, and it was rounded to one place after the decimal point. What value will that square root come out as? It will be 1.4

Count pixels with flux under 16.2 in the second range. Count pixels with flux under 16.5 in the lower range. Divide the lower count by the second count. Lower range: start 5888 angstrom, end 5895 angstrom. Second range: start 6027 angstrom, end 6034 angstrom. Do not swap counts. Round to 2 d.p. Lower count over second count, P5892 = 1.25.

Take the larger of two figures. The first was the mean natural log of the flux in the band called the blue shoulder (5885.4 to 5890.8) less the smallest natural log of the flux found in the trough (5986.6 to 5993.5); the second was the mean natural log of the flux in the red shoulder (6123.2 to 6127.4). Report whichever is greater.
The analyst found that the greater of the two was 2.70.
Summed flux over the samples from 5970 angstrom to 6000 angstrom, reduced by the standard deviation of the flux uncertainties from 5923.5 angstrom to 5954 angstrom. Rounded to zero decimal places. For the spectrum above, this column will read 344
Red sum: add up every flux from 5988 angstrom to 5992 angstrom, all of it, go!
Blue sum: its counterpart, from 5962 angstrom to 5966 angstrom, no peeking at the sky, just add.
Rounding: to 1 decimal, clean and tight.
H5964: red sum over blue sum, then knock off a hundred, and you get -99.0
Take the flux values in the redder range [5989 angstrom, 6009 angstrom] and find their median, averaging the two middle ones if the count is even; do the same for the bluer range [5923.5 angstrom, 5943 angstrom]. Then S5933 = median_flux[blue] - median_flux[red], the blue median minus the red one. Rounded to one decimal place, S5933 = 0.0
